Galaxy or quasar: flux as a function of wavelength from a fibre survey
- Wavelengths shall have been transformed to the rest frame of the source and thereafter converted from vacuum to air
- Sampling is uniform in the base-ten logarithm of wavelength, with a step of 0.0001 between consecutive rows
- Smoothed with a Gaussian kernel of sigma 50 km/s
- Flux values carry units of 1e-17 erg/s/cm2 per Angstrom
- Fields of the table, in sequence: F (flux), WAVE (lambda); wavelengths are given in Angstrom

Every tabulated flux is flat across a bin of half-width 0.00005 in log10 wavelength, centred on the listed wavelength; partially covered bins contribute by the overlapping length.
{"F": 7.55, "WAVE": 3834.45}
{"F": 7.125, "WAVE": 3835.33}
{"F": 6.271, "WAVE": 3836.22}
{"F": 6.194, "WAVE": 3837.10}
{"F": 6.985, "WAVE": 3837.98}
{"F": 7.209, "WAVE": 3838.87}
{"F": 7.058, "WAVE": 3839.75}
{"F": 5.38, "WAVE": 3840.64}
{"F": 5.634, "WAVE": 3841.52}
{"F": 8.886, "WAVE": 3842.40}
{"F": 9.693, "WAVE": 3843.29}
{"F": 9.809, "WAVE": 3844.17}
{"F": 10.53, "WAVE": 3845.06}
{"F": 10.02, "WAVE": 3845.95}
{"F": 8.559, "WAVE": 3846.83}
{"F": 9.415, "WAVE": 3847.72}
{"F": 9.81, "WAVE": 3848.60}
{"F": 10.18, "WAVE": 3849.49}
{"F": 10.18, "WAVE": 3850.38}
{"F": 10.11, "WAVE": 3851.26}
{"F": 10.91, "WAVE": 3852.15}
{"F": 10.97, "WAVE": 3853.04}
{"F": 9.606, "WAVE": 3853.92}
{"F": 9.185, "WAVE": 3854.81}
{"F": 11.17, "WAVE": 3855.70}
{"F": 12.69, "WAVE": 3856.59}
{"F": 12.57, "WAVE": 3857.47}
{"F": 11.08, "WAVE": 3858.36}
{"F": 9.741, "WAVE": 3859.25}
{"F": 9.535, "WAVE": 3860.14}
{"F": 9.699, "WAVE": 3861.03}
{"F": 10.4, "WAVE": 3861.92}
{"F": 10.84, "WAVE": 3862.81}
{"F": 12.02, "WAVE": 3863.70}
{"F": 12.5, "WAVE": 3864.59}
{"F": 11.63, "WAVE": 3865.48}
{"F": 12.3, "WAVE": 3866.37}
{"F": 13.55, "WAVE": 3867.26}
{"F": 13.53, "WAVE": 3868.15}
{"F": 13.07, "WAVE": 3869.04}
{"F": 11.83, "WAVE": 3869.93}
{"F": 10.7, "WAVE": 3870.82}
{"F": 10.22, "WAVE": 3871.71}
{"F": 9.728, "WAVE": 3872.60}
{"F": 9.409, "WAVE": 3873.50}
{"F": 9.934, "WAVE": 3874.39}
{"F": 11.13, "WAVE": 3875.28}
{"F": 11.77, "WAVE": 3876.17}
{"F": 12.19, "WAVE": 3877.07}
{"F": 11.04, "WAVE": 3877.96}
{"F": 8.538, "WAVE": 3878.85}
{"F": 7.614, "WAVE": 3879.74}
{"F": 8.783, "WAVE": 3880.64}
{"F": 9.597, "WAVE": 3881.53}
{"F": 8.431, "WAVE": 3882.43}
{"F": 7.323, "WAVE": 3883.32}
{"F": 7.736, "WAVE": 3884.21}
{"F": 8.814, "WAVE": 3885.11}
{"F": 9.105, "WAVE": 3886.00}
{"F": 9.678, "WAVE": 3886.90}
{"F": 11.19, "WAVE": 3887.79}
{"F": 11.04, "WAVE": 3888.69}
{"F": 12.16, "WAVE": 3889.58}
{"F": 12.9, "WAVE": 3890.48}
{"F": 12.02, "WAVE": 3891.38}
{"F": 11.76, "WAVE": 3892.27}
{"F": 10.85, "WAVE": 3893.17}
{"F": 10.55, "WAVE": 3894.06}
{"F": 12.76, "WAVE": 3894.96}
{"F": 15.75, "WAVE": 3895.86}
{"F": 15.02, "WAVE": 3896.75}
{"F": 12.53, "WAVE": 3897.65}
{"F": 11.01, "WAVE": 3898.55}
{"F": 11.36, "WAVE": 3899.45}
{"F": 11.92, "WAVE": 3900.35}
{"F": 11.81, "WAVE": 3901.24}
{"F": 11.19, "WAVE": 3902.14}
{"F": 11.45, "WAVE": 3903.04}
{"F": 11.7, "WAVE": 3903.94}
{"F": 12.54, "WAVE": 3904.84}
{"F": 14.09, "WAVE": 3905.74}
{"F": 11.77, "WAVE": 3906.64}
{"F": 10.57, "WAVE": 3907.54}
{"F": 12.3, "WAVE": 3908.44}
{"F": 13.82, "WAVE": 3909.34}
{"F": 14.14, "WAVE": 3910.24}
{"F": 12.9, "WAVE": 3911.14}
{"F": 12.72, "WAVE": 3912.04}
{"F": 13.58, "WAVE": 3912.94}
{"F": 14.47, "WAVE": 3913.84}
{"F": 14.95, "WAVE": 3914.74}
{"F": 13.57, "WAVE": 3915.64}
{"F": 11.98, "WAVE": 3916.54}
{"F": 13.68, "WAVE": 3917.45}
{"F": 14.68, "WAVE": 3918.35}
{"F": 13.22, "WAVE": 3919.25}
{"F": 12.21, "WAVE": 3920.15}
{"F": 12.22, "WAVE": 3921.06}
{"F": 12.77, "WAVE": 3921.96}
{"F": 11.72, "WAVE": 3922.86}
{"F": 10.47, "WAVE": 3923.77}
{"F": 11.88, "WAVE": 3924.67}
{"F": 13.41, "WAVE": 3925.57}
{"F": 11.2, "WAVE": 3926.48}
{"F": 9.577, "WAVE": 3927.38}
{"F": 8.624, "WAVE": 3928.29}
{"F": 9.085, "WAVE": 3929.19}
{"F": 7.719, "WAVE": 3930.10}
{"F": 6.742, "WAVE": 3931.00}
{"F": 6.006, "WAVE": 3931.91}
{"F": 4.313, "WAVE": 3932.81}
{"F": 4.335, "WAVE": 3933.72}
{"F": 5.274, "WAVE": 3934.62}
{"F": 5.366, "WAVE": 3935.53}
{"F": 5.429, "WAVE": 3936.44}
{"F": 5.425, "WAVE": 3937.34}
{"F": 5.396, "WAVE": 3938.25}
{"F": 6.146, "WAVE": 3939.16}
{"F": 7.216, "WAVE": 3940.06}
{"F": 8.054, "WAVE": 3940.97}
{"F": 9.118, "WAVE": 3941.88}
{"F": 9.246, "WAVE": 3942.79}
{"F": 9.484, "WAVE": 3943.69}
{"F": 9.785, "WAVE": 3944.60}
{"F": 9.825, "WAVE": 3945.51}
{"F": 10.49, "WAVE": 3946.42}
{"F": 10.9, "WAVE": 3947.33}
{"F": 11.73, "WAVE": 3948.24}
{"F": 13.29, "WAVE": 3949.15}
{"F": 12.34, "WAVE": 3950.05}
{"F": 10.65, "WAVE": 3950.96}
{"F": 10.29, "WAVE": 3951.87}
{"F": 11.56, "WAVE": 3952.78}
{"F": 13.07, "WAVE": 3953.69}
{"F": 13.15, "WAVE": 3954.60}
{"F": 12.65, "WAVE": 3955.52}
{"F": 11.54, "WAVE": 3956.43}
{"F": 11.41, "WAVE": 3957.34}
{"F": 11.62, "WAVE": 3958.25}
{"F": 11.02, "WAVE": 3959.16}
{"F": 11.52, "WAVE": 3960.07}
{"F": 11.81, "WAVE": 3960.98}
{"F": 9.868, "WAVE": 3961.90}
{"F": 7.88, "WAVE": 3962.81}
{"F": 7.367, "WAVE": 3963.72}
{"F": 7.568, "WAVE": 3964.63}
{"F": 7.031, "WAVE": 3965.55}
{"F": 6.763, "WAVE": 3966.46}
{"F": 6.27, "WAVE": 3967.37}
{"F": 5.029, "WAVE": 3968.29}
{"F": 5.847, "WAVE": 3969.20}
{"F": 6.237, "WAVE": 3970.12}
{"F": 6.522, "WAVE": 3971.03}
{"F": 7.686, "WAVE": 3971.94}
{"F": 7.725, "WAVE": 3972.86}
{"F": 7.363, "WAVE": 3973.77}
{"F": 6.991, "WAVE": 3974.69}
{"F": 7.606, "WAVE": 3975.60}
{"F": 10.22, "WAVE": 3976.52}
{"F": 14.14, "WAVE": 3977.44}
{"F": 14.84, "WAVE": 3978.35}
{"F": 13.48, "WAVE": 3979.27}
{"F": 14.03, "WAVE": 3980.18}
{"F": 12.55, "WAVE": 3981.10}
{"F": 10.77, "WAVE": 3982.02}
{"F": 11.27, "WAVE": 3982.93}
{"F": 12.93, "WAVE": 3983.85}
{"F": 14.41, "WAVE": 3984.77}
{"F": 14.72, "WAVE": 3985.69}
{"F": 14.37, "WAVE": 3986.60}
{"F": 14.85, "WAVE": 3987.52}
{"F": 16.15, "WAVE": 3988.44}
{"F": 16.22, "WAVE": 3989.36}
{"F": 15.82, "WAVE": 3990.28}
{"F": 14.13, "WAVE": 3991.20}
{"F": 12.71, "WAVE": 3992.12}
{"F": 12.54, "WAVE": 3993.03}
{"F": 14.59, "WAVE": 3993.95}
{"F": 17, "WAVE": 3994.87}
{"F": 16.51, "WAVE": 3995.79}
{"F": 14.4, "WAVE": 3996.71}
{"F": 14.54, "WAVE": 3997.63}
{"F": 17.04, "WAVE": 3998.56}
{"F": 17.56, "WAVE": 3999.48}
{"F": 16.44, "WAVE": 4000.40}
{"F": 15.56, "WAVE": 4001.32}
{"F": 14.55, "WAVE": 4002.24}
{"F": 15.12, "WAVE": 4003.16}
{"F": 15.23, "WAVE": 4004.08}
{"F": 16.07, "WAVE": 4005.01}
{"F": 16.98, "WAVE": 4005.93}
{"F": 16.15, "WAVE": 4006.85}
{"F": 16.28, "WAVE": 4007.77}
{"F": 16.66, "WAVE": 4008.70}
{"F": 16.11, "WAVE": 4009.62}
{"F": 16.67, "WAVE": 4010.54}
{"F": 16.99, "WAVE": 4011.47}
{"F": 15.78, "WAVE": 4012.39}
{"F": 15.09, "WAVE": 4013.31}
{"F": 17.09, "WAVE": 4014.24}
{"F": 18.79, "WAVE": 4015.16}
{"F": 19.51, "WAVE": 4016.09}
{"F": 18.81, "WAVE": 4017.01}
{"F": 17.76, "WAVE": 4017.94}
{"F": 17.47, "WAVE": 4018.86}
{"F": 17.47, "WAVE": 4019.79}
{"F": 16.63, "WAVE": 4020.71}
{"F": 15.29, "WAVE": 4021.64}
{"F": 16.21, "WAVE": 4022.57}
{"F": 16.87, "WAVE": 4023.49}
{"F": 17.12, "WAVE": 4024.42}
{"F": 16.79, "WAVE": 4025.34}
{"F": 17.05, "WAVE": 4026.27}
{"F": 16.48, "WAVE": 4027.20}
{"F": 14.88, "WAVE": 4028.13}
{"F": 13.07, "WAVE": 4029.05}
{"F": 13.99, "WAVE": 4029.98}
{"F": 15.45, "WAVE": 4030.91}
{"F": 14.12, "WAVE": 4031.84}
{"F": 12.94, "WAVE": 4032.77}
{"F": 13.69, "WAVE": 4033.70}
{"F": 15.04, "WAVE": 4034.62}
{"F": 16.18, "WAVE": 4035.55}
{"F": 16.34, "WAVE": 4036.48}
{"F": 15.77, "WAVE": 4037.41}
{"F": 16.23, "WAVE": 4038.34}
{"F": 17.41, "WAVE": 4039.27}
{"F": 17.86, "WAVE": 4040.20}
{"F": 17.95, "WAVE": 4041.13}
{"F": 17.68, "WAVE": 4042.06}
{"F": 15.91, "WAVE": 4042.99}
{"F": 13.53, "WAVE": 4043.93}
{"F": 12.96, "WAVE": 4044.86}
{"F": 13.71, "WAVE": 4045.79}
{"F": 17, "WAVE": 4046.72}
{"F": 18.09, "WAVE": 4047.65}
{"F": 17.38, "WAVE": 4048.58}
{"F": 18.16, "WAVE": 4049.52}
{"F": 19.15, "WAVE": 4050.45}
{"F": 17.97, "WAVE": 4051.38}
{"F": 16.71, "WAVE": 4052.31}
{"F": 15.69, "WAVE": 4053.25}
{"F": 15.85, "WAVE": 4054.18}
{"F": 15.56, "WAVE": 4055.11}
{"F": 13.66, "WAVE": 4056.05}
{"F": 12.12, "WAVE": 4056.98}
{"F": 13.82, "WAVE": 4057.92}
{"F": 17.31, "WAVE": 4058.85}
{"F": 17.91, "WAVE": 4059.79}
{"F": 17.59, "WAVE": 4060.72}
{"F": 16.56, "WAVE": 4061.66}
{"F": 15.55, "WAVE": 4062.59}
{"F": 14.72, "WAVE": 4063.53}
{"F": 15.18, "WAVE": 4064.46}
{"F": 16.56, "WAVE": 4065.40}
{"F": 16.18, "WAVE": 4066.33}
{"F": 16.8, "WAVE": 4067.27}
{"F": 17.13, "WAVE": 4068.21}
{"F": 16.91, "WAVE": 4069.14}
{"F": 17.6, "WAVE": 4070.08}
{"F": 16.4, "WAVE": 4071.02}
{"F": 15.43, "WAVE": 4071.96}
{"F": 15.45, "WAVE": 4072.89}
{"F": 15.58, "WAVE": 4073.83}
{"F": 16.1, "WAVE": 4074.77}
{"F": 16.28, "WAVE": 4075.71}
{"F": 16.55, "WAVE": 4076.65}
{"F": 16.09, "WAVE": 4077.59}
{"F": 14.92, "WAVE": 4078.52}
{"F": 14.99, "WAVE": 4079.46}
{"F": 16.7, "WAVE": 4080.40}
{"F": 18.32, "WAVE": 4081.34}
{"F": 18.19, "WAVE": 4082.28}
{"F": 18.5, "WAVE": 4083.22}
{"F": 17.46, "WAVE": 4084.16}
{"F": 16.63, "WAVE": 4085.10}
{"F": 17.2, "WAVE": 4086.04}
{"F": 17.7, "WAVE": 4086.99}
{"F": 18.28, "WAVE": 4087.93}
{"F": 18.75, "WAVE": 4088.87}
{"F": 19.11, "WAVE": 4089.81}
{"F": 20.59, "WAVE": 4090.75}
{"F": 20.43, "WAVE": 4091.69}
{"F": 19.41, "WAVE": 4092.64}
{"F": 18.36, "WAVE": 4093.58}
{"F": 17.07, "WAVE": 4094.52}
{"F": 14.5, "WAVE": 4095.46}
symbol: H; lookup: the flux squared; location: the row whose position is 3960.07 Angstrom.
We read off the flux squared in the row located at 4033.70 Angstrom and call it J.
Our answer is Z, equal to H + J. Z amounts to 320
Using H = 133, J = 187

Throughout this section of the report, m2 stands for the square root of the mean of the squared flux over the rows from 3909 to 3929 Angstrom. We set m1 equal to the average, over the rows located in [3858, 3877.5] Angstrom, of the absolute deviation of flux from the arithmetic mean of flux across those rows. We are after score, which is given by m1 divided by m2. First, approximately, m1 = 1.11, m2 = 13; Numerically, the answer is 0.09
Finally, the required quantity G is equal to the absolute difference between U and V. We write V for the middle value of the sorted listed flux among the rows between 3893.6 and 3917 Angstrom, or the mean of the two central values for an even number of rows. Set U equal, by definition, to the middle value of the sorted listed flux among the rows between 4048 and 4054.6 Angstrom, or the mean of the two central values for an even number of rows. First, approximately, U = 17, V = 13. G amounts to 4.8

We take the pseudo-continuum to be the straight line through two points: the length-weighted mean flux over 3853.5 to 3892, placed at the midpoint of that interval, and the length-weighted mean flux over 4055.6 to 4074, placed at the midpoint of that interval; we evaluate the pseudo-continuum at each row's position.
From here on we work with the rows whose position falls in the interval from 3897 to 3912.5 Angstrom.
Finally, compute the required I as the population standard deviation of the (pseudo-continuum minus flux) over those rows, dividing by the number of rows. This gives 0.97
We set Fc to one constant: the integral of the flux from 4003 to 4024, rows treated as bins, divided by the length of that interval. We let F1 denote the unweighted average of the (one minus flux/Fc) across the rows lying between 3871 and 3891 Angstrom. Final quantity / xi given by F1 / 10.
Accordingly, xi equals 0.041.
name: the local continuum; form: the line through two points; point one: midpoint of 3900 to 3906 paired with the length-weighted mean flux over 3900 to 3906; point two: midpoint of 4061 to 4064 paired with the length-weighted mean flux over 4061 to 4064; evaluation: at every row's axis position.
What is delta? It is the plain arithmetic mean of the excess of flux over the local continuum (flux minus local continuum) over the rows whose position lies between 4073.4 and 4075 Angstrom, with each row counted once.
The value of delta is -0.2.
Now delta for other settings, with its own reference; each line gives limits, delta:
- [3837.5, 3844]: -3.3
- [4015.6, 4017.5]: 4.5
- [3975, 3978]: -3.1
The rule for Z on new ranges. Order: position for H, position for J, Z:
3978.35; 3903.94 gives 357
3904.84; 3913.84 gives 367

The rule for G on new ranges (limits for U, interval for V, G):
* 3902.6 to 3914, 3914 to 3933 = 0.8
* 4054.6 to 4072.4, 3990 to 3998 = 1.9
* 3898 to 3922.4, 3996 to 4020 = 4.0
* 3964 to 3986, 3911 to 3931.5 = 4.5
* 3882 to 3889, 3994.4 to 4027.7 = 7.7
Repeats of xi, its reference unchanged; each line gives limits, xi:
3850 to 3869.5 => 0.033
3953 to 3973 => 0.046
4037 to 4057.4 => 0.003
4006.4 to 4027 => -0.001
